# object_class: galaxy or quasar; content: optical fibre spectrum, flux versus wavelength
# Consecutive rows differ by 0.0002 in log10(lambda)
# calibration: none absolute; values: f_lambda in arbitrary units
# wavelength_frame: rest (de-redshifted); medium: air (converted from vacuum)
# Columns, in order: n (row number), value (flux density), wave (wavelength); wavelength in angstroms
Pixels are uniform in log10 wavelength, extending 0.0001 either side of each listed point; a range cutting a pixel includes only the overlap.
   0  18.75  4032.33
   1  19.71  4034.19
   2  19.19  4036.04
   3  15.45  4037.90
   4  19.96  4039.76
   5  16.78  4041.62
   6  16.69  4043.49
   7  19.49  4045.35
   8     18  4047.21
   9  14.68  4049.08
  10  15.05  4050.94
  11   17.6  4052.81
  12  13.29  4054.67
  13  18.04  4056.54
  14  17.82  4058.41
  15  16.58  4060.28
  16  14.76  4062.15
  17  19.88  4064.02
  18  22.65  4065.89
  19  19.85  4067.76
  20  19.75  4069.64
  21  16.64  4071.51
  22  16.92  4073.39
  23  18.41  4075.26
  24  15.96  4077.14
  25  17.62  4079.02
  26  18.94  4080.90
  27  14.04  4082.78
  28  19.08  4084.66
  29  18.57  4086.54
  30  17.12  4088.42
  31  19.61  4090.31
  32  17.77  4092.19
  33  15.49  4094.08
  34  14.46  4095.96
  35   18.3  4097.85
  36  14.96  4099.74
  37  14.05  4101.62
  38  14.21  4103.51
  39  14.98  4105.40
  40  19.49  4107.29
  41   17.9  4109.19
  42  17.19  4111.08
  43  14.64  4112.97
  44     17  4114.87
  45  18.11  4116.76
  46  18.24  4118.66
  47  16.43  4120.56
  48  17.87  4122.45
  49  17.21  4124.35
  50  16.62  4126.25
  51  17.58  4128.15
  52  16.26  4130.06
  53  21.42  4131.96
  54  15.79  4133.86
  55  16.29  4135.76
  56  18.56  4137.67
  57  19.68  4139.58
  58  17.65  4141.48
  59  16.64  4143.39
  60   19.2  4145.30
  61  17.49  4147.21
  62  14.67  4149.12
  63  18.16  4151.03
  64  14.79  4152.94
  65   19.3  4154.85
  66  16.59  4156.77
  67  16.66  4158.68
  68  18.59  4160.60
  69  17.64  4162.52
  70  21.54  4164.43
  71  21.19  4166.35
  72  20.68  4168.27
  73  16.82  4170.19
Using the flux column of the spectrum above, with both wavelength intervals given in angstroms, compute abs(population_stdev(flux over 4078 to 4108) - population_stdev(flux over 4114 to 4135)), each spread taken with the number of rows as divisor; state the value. 0.61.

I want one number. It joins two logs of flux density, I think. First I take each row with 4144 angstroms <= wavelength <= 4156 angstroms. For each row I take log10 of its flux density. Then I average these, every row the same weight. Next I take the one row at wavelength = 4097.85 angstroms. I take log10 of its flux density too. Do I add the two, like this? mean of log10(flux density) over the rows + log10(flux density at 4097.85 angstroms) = 2.50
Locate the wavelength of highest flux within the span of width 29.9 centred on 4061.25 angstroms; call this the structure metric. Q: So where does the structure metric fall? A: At 4065.89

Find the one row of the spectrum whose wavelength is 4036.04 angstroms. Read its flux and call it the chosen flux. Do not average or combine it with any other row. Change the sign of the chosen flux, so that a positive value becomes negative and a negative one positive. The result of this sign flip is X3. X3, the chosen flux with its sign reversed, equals -19.2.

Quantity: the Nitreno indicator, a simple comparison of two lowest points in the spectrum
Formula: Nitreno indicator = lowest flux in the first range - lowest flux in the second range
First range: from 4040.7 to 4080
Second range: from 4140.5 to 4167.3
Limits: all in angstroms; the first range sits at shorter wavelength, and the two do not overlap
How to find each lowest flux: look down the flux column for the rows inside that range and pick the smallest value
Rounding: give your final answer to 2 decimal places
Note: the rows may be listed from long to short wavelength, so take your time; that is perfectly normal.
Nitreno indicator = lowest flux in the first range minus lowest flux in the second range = -1.38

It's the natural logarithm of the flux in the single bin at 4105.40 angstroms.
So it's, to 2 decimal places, 2.71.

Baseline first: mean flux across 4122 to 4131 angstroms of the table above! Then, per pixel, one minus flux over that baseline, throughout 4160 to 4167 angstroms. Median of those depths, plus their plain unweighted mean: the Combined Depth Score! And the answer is -0.32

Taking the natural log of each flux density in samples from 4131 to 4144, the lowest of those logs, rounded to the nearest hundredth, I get 2.76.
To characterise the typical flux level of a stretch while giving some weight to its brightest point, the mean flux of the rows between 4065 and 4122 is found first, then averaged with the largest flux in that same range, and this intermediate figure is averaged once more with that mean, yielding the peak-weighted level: 18.6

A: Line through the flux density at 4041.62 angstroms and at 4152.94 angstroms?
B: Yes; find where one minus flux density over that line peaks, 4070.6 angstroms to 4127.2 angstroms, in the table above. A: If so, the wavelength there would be 4082.78 angstroms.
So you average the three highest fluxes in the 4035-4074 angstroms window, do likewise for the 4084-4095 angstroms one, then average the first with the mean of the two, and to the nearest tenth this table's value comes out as 20.4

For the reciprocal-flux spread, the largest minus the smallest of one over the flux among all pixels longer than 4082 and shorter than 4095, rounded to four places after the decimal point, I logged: 0.0202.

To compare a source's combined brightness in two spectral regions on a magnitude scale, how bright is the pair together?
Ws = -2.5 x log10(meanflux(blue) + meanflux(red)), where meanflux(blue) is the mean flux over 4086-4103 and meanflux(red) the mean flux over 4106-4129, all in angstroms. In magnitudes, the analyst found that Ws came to -3.83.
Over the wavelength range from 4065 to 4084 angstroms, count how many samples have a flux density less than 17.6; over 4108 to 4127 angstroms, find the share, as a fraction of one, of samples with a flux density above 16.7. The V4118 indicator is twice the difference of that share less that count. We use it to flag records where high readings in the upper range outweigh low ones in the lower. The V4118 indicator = -6.6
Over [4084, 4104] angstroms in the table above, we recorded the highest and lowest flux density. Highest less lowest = 6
